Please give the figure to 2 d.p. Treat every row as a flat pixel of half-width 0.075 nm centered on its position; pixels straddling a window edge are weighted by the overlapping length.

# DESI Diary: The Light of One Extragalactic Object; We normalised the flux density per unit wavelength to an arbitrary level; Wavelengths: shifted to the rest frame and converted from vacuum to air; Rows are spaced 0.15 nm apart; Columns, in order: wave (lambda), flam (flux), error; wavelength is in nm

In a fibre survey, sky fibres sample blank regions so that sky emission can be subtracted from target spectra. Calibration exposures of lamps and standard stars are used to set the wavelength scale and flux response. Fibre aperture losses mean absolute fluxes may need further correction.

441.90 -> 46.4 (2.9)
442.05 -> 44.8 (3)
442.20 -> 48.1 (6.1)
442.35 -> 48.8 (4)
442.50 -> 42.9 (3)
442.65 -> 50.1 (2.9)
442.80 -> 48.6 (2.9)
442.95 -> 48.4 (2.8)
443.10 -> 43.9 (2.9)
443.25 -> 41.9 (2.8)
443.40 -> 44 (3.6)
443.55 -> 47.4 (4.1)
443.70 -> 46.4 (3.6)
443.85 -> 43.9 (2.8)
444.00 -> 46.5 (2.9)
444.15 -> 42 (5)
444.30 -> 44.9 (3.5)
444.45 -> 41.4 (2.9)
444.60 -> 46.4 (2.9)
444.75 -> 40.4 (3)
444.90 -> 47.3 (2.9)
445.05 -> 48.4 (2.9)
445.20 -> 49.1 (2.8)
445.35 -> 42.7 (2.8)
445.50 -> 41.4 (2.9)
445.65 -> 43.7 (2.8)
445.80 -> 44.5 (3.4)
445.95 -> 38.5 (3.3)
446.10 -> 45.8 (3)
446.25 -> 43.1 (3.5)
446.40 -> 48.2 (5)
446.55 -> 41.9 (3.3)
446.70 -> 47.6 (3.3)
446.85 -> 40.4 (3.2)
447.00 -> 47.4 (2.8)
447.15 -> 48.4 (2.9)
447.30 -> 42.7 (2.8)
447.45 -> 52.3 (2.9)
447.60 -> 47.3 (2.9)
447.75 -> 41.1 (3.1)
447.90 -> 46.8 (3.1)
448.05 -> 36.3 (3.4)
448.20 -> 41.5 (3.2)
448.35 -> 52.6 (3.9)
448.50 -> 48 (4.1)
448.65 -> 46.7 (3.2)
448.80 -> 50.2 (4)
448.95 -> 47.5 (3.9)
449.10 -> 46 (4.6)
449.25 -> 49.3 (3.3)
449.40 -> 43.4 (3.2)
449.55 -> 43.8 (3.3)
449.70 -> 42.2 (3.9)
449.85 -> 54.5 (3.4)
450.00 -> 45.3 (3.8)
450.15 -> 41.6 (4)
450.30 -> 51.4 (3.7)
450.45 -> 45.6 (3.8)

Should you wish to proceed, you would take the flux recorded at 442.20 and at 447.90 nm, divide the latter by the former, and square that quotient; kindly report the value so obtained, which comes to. 0.95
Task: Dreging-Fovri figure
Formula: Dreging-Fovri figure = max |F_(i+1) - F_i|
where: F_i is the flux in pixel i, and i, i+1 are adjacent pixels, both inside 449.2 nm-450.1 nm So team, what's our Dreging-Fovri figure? 12.3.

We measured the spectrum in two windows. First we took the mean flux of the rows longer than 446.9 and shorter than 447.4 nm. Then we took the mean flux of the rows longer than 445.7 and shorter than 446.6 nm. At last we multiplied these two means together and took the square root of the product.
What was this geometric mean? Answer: 44.9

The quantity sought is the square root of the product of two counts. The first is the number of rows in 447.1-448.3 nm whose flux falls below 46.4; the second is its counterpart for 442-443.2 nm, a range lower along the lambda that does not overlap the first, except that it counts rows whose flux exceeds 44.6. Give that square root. 4.9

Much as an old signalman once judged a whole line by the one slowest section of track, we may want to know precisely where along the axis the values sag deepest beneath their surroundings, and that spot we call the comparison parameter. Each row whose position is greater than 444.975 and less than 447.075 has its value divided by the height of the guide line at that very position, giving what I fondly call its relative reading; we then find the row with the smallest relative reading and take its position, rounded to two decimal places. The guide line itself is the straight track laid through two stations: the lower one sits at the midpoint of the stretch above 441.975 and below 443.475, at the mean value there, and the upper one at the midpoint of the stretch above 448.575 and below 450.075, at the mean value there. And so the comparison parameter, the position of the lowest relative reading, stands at 445.95 nm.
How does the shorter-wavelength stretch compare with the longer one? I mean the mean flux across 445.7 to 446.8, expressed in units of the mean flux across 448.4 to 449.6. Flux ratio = 0.94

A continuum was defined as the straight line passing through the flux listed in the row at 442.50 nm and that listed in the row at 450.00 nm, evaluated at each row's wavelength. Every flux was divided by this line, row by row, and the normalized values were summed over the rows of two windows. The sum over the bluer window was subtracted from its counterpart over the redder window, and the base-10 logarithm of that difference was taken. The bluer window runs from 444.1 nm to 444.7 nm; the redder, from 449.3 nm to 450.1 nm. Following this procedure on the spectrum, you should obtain 0.0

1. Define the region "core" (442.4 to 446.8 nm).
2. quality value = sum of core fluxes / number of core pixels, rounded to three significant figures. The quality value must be 44.9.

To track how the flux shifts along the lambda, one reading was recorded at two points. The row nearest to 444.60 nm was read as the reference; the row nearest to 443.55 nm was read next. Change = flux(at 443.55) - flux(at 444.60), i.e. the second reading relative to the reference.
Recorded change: 1.0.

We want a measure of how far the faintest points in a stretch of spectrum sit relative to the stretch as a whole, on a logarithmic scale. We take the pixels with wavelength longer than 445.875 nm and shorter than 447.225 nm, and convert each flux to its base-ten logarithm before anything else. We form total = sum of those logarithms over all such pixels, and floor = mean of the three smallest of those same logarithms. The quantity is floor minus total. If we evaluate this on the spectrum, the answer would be -13.2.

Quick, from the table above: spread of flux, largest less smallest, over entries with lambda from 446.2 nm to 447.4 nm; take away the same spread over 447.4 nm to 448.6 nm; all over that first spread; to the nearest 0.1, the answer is -1.0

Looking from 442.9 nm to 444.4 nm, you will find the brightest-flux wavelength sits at 442.95 nm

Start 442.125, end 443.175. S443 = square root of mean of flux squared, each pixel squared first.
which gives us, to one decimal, 47.3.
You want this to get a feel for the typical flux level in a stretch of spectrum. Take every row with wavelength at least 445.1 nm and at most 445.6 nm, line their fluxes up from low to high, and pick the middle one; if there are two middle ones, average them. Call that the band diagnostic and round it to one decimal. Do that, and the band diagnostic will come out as 42.7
